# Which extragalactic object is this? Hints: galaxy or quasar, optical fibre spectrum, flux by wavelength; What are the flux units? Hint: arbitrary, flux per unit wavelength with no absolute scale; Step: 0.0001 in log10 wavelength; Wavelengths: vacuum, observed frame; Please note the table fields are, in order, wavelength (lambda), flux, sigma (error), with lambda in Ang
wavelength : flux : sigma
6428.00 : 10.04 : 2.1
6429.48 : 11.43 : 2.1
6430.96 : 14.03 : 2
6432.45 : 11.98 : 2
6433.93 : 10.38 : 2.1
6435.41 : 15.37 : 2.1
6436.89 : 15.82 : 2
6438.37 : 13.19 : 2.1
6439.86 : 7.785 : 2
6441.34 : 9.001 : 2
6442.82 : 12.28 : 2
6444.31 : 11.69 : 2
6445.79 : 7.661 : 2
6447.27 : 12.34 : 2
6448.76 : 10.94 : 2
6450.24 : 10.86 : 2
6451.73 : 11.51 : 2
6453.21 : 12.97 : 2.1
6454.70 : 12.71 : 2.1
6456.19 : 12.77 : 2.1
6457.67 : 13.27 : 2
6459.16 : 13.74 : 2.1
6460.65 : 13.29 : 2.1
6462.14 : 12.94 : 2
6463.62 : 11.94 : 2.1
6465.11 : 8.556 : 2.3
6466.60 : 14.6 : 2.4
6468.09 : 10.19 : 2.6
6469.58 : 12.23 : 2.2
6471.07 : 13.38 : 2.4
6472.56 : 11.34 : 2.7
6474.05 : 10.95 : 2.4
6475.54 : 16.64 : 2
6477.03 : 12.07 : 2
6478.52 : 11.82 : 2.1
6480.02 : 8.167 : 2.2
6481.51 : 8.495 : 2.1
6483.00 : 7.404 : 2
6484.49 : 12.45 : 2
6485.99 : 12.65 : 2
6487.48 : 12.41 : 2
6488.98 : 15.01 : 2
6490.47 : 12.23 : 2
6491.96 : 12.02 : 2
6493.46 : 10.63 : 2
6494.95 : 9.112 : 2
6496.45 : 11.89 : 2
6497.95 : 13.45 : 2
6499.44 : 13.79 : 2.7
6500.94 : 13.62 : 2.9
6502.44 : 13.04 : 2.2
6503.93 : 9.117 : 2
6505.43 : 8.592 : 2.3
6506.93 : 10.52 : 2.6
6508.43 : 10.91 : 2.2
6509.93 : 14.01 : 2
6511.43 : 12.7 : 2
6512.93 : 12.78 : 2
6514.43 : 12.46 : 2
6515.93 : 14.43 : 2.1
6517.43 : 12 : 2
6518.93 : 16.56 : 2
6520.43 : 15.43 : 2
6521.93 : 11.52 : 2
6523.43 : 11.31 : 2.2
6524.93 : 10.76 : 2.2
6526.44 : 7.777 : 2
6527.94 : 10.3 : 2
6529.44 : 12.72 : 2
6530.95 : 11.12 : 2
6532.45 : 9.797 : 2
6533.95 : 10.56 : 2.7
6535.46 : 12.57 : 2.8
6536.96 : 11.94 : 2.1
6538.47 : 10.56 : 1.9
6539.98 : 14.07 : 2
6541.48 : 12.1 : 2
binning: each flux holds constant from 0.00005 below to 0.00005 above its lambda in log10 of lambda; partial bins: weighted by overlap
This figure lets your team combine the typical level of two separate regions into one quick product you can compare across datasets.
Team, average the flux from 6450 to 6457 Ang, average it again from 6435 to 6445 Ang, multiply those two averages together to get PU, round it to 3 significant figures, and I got 148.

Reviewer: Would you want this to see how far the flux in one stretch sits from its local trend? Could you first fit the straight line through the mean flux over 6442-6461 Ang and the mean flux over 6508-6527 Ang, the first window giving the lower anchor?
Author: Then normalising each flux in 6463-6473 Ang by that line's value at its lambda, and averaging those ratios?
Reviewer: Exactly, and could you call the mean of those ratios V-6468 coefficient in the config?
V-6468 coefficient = 0.97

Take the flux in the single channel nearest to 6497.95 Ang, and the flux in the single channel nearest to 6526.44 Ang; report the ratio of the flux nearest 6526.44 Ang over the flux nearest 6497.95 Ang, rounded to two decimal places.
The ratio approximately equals 0.58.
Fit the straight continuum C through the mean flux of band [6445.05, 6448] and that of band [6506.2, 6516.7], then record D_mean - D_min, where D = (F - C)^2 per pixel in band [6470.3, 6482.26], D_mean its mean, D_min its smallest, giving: 6.9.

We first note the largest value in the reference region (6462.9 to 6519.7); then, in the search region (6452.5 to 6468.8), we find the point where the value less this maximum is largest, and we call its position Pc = 6466.60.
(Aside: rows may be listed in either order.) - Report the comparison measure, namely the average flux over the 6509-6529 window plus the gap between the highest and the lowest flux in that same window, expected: 21.2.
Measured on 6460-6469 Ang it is 18.0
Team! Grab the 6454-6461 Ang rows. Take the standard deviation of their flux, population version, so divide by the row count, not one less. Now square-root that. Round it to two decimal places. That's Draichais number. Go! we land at 0.62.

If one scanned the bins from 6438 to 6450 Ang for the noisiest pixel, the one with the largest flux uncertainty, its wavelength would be 6438.37 Ang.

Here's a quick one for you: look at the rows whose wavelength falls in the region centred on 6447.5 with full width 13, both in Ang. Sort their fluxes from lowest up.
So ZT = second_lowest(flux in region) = 9.001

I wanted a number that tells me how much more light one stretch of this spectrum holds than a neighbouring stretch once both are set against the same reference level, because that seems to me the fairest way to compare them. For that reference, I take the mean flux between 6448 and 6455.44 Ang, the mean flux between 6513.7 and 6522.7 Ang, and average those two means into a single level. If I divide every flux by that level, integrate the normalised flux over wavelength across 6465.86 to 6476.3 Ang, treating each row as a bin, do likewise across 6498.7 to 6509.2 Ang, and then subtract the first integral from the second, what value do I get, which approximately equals -1.1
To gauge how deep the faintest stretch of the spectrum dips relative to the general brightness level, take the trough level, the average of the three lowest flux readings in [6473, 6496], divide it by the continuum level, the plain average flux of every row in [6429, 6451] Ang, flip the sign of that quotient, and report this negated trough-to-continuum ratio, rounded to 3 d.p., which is -0.689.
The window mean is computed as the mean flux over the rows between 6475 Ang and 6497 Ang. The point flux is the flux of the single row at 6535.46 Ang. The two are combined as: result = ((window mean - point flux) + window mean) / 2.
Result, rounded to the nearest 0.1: 5.2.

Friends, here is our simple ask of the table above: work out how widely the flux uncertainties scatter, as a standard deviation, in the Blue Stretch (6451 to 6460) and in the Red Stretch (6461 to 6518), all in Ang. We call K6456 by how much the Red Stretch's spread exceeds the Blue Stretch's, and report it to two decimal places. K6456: 0.20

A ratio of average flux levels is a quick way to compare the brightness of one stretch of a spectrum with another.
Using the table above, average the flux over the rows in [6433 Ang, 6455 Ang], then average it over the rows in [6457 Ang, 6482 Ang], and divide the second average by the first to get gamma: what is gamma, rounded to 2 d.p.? 1.03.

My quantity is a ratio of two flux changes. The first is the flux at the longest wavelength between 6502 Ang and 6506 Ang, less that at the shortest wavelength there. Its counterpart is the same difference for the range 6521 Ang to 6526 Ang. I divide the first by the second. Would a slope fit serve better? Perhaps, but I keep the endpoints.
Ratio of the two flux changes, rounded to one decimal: 5.9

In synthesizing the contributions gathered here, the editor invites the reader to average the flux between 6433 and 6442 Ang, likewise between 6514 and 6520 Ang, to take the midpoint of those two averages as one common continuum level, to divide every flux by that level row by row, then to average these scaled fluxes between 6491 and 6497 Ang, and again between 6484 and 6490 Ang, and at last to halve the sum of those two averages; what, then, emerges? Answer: 0.93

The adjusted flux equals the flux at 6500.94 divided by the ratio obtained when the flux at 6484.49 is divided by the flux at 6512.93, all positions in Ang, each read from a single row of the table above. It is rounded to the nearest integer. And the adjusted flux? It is 14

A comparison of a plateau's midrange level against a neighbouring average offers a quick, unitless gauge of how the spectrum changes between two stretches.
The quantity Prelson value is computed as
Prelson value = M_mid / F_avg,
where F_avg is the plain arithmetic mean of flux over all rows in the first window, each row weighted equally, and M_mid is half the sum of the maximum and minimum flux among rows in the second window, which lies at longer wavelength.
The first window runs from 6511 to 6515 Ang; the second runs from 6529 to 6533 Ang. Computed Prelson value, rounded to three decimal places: 0.890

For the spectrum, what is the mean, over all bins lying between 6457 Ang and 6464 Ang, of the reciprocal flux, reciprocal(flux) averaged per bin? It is 0.077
